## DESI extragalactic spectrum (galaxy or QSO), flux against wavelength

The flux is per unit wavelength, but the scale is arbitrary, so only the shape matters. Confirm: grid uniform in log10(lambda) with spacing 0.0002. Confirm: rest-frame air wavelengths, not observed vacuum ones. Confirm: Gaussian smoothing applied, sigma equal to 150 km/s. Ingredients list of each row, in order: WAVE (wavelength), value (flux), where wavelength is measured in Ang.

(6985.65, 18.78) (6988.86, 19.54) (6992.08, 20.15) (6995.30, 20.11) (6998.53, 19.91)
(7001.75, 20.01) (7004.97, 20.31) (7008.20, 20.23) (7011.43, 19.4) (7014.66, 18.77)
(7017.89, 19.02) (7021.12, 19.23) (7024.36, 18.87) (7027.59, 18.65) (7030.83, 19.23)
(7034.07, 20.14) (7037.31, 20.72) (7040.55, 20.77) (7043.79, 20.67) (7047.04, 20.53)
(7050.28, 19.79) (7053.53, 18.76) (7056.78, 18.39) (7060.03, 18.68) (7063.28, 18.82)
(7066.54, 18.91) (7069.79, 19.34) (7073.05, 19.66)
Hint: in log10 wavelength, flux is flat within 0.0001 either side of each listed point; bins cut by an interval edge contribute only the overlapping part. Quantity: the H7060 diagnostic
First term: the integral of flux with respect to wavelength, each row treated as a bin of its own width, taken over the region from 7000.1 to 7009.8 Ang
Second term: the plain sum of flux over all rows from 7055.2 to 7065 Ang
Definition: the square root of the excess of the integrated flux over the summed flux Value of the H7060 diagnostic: 11.8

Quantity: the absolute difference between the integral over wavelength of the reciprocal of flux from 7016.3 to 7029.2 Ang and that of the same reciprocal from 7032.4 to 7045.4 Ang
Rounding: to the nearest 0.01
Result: 0.05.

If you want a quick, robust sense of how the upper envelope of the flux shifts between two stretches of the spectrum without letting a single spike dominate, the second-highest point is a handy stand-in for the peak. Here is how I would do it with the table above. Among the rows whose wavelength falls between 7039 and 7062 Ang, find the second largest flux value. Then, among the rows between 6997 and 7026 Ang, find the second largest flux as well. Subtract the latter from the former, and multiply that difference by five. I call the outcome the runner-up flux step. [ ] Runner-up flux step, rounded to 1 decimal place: 2.2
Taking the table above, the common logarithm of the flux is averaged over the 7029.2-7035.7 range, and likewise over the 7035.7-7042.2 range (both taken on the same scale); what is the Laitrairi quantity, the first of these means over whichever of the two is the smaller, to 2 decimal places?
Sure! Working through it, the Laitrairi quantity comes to 1.00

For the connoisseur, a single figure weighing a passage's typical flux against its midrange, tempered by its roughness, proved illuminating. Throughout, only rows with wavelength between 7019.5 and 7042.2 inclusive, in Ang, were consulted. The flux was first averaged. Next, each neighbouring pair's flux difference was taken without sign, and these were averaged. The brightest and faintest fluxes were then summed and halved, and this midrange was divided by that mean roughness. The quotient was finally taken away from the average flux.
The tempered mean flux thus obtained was -24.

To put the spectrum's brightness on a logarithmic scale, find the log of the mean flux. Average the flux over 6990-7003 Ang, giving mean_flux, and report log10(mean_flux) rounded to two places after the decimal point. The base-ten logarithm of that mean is 1.30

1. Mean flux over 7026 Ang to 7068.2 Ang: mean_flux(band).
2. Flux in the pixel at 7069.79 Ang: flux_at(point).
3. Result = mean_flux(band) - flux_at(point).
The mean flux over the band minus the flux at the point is 0.2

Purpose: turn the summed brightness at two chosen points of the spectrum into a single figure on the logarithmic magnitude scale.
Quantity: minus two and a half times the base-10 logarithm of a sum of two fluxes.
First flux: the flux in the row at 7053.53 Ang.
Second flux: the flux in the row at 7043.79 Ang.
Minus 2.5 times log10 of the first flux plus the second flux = -3.99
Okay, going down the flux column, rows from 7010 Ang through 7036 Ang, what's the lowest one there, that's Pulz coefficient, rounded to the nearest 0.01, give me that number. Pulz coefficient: 18.65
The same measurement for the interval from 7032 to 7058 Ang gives 18.39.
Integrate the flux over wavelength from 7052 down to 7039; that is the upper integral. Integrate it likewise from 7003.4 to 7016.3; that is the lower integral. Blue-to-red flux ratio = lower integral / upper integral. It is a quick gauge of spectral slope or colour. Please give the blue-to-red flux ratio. 0.96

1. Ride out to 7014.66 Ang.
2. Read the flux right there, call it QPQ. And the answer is 18.77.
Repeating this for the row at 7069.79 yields 19.34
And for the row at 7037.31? 20.72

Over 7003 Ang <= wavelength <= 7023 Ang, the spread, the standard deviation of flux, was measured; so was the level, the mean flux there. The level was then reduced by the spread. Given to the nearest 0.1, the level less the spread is 18.9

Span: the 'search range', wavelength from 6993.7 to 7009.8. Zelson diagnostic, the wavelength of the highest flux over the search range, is 7004.97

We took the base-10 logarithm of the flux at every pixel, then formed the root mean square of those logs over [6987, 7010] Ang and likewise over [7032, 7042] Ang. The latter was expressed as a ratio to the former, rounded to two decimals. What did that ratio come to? 1.01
